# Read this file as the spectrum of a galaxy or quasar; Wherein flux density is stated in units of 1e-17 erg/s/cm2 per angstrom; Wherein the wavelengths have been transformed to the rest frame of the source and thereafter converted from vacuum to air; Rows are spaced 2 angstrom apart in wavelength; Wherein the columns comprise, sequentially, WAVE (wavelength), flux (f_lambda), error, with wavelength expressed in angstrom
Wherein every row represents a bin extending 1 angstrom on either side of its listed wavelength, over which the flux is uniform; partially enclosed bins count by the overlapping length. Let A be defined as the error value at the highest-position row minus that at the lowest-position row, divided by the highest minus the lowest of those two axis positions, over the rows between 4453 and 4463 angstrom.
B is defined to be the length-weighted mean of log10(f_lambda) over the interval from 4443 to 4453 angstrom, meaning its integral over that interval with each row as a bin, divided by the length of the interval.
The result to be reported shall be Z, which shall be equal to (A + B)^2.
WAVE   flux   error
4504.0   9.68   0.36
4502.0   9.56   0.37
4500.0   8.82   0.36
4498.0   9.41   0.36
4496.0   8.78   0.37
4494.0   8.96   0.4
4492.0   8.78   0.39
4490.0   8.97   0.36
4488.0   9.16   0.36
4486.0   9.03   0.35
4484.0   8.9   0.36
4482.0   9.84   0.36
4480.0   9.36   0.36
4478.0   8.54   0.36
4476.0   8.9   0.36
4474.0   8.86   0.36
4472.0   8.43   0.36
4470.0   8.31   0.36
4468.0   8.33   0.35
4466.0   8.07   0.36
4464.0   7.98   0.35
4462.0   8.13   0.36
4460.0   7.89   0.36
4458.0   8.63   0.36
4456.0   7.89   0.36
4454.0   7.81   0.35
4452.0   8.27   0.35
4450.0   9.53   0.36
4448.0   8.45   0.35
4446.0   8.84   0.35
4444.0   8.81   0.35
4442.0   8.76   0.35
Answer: 0.89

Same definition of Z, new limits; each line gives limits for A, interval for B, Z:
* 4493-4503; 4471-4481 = 0.89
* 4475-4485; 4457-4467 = 0.83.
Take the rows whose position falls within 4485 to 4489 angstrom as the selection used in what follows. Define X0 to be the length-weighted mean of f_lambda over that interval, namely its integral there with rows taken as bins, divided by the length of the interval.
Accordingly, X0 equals 9.1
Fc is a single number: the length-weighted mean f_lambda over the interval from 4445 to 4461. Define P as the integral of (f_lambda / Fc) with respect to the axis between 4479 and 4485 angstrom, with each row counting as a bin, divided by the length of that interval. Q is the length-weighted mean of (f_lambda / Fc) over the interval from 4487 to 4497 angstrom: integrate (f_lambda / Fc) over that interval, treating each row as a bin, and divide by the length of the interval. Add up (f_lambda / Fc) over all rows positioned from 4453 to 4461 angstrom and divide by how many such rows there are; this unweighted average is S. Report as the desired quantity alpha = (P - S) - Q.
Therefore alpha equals -0.91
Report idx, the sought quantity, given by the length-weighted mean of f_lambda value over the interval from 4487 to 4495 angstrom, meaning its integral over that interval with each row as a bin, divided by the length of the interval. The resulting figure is 9.0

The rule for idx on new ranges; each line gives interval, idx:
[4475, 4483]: 9.2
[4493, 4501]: 9.0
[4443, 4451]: 8.9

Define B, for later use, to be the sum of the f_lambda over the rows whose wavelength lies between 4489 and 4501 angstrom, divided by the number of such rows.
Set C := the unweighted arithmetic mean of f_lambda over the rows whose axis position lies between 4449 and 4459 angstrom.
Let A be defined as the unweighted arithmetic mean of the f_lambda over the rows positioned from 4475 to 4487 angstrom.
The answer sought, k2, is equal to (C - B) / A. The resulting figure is -0.058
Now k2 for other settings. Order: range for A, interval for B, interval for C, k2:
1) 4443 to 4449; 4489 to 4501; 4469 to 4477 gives -0.038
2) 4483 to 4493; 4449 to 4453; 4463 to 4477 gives -0.054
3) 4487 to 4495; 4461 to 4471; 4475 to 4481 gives 0.086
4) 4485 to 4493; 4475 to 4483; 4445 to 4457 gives -0.077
